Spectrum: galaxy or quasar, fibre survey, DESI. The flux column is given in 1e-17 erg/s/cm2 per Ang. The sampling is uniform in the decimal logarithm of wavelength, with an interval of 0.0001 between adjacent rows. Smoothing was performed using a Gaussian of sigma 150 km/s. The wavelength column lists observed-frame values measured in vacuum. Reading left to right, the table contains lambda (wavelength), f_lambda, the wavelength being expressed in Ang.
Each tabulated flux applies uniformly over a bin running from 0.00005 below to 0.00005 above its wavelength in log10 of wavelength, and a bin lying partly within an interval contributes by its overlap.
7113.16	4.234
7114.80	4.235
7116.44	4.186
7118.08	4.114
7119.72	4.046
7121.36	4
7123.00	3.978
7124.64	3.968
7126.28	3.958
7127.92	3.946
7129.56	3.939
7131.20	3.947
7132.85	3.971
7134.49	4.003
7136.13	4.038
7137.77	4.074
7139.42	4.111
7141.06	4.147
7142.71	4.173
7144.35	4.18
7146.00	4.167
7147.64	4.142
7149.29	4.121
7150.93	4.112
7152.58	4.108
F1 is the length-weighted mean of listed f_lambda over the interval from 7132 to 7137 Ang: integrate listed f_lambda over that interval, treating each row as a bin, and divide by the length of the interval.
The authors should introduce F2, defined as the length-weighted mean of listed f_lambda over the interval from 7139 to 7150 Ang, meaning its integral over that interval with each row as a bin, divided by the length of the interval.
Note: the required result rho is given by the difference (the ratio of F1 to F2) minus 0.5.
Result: 0.47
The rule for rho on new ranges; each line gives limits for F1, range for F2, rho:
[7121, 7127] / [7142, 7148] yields 0.45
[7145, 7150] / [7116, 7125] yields 0.52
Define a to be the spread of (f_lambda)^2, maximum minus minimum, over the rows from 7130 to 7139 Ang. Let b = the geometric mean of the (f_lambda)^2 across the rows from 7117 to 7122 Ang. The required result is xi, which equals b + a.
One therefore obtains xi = 17.4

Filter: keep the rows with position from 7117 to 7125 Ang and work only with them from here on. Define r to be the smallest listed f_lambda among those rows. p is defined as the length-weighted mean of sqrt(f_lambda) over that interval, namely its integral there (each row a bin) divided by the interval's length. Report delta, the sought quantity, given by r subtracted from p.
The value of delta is -1.96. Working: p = 2.01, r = 3.968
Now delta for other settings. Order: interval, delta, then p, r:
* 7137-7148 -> -2.04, 2.03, 4.074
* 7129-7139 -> -1.94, 2.00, 3.939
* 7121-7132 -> -1.95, 1.99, 3.939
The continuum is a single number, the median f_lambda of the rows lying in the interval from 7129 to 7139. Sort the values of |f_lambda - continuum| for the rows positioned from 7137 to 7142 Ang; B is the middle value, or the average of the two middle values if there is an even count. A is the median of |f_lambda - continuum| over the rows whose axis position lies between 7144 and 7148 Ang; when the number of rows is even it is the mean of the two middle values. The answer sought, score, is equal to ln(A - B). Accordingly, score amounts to -2.9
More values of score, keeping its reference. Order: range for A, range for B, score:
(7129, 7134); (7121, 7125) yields -3.6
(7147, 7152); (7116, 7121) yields -5.0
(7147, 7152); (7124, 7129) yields -2.3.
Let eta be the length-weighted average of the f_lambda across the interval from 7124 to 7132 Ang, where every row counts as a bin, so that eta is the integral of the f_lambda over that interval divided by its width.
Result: 3.95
